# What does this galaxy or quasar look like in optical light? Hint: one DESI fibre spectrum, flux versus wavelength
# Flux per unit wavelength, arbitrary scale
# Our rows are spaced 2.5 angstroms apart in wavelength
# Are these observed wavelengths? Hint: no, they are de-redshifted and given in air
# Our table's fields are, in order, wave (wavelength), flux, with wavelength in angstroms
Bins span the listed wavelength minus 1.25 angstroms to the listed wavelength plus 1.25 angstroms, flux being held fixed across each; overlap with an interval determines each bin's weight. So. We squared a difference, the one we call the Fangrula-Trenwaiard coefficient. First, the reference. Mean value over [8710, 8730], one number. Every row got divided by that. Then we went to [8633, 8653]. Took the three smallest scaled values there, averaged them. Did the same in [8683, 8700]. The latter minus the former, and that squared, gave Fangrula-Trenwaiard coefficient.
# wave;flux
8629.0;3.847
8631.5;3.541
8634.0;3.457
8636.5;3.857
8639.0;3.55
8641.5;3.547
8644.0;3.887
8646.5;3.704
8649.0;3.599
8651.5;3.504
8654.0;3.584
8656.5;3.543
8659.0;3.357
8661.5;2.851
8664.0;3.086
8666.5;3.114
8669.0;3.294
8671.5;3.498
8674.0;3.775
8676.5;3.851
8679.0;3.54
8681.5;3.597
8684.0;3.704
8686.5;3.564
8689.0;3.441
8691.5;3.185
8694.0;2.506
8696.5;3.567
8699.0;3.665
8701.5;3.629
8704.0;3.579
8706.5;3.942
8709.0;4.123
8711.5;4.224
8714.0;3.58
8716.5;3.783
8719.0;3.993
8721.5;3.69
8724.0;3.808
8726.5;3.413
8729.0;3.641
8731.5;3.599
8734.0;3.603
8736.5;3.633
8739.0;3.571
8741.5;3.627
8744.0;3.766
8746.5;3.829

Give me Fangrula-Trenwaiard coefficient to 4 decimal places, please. 0.0148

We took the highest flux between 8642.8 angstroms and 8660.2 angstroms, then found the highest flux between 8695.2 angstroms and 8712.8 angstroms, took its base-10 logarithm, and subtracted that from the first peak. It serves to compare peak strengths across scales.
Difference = 3.26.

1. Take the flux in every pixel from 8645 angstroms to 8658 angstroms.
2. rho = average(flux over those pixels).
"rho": 3.59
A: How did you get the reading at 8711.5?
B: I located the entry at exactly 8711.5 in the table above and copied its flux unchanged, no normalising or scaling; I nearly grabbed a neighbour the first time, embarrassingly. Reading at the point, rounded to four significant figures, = 4.224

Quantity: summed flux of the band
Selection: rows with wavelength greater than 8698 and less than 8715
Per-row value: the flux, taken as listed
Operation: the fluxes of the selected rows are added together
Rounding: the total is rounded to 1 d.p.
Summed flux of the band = 26.7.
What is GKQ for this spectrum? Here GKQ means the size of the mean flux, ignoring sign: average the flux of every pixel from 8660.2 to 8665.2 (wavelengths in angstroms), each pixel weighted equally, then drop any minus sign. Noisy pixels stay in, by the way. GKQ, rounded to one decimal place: 3.0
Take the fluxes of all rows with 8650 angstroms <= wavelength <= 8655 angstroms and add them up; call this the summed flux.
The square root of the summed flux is 2.66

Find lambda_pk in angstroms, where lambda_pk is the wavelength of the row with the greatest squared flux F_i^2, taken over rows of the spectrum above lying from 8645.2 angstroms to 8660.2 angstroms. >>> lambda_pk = 8646.5 angstroms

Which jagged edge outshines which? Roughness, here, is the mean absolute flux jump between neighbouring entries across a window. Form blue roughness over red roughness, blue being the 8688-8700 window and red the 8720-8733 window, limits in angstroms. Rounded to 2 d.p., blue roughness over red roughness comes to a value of 2.67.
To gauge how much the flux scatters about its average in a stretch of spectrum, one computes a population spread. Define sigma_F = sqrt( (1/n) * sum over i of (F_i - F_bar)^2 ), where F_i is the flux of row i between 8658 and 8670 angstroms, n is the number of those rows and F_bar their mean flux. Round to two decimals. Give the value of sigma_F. 0.18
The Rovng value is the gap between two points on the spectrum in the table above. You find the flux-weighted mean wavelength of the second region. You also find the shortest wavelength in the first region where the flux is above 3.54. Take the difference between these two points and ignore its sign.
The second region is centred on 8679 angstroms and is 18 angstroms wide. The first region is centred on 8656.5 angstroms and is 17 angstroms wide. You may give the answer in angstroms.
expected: 30.0 angstroms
